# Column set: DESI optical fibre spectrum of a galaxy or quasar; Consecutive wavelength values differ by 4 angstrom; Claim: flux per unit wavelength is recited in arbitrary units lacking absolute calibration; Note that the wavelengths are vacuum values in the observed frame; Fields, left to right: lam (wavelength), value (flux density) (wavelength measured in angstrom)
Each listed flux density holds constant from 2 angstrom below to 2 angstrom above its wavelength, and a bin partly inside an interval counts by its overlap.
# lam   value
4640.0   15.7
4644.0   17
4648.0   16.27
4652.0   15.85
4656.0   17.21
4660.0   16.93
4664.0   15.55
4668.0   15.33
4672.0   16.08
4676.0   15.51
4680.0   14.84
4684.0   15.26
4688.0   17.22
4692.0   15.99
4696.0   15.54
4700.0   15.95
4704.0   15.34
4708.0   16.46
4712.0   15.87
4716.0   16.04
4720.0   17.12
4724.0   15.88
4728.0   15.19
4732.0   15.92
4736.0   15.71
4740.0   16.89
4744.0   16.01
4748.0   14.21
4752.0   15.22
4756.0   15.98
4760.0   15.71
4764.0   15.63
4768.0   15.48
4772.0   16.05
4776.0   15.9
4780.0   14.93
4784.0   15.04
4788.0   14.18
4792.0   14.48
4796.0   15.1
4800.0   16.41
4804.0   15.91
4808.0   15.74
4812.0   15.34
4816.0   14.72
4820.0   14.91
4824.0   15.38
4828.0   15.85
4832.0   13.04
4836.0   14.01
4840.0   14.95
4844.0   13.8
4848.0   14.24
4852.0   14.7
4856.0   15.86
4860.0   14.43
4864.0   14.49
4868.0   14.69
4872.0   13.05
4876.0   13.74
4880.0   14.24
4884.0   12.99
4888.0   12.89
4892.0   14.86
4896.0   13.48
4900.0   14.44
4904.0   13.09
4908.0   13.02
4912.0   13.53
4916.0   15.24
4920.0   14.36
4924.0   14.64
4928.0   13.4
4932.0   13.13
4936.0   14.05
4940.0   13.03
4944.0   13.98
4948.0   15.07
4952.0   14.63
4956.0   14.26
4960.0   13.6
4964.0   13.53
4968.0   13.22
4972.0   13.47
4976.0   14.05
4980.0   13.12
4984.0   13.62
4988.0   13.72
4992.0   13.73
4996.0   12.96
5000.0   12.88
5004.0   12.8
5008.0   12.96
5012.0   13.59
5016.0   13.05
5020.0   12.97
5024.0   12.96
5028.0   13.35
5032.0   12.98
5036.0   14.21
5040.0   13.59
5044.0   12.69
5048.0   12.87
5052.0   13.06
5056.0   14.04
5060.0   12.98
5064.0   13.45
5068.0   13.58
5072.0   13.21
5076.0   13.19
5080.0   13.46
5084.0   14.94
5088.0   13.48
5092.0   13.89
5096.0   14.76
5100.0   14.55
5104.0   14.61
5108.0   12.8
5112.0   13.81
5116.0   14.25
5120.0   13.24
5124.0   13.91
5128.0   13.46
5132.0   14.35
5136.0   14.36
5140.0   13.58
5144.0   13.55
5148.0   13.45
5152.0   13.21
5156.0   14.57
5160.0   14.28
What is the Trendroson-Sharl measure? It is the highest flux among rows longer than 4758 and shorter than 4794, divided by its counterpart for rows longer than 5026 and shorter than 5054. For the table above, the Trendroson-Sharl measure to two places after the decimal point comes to 1.13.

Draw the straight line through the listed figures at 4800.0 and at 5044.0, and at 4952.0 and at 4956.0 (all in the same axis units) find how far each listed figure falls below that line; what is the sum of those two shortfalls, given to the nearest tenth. -0.8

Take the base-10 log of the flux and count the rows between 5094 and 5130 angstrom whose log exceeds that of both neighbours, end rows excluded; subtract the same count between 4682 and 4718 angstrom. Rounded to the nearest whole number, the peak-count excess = 0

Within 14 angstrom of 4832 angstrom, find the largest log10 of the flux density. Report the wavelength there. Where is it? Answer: 4828.0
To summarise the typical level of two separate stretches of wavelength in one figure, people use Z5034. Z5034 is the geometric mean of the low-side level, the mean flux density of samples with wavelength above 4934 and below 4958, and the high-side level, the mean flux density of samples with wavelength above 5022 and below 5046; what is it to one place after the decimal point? 13.7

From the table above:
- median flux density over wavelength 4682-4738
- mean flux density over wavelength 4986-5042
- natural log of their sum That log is 3.373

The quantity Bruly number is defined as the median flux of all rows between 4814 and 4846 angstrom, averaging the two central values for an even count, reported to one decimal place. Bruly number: 14.8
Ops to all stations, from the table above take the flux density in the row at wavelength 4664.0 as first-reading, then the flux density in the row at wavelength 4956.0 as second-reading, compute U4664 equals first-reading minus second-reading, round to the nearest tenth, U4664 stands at 1.3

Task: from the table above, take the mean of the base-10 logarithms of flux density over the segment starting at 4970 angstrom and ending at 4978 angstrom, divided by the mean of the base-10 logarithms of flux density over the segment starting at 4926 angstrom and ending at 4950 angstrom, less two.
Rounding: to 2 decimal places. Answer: -1.00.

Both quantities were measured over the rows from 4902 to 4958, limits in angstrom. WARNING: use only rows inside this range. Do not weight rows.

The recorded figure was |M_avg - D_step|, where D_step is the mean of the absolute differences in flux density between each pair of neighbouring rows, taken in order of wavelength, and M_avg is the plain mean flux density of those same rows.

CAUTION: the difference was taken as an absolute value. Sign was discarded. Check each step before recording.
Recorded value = 13.2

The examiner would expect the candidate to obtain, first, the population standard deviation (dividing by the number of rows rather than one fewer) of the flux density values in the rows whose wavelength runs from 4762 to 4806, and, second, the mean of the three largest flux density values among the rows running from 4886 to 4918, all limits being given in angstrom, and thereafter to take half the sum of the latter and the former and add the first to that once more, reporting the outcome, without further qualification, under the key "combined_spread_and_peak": 8.4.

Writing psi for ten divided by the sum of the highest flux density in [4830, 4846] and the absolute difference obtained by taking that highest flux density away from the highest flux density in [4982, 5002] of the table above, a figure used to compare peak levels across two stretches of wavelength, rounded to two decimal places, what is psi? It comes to 0.62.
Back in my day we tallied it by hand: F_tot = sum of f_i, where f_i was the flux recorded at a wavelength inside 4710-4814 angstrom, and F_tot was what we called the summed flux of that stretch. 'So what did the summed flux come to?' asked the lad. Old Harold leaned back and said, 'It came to 406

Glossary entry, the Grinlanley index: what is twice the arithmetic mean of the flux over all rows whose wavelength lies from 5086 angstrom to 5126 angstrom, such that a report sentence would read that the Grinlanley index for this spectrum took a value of 28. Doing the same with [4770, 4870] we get 30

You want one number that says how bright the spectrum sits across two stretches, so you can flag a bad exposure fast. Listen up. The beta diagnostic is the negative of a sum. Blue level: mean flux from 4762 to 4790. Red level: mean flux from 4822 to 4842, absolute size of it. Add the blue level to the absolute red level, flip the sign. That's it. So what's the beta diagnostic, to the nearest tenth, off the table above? -30.0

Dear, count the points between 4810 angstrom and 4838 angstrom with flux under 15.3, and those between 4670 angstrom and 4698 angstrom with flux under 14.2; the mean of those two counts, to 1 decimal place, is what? 2.0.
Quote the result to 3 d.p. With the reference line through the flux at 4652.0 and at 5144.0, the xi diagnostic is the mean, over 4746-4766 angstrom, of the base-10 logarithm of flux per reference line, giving -0.001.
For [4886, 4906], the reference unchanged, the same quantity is -0.030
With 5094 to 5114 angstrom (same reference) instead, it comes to 0.011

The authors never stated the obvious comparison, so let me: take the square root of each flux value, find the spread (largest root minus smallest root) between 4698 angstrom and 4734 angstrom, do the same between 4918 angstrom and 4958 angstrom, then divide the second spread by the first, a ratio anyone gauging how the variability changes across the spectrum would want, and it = 1.1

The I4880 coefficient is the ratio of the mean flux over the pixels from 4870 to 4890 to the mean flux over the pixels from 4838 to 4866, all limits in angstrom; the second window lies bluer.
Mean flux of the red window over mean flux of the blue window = 0.91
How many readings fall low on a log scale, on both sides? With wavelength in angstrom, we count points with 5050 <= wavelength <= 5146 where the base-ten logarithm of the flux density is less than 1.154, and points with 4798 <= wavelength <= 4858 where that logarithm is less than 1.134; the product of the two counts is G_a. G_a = 18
